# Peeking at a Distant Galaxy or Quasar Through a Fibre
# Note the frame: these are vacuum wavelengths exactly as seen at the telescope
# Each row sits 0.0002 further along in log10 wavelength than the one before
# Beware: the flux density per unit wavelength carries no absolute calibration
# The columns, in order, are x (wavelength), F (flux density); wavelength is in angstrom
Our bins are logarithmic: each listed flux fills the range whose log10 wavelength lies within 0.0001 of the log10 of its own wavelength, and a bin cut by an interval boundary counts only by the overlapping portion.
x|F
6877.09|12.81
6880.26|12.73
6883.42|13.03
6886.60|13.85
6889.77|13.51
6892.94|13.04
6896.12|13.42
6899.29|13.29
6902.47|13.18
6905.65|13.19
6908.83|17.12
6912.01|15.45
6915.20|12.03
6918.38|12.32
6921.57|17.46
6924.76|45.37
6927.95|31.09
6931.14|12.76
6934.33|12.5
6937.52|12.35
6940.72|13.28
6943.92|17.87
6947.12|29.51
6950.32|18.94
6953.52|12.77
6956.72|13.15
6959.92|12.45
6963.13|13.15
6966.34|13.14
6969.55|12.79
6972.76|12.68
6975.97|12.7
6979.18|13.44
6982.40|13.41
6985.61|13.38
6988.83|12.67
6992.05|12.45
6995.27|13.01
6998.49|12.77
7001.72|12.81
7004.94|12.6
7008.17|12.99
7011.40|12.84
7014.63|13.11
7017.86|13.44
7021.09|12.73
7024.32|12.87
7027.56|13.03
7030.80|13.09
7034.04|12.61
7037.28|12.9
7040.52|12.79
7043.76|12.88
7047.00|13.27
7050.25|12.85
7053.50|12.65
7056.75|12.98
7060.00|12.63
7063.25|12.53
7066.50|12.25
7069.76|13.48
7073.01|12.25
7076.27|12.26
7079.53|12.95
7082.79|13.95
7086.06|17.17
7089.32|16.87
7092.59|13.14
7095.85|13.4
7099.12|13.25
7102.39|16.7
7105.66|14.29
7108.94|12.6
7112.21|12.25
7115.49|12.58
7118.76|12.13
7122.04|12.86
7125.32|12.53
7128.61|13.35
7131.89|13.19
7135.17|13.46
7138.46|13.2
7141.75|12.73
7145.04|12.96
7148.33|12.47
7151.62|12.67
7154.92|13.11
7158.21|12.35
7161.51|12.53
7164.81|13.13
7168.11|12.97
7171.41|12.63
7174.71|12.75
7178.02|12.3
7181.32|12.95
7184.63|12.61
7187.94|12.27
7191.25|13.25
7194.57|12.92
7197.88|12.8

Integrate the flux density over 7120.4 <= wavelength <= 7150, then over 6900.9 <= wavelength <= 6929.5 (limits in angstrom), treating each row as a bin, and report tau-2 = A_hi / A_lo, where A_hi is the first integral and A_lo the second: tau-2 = 0.68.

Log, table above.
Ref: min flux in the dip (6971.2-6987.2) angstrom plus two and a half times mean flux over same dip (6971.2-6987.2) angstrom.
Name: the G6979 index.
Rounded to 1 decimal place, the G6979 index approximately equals 45.5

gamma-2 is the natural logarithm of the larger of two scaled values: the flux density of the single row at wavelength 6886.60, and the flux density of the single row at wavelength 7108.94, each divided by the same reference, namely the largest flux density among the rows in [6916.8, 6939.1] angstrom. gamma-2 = -1.19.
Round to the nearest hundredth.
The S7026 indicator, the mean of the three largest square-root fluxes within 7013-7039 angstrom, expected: 3.63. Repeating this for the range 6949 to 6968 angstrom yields 3.87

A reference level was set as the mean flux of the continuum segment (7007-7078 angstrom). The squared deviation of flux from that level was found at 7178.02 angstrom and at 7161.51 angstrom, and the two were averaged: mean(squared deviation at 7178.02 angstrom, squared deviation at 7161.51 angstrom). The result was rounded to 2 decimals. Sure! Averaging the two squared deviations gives 0.19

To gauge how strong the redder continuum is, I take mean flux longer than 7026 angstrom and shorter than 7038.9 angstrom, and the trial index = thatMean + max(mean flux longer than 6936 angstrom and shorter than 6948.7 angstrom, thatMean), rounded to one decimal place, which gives 31.2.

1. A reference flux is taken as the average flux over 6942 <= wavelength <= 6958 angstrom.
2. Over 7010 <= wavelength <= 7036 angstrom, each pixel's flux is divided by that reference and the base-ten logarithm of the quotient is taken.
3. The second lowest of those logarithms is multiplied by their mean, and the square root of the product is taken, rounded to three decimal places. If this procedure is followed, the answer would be 0.157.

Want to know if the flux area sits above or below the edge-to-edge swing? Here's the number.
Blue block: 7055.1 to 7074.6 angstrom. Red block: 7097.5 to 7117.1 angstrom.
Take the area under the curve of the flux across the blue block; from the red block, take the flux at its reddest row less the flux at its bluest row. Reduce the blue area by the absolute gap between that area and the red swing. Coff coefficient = -0.67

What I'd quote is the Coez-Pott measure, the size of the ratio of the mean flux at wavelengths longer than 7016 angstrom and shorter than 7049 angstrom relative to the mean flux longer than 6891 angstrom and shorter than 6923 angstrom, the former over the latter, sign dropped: 0.92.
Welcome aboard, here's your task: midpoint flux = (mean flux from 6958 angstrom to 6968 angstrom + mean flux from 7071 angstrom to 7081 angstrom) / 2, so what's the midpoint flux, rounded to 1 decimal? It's 12.7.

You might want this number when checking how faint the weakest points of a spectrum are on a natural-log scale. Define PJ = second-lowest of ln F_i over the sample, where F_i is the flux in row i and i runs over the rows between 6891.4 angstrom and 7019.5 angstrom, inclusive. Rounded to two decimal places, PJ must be 2.51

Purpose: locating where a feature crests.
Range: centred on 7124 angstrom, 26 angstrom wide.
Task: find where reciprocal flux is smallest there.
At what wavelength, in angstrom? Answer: 7135.17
